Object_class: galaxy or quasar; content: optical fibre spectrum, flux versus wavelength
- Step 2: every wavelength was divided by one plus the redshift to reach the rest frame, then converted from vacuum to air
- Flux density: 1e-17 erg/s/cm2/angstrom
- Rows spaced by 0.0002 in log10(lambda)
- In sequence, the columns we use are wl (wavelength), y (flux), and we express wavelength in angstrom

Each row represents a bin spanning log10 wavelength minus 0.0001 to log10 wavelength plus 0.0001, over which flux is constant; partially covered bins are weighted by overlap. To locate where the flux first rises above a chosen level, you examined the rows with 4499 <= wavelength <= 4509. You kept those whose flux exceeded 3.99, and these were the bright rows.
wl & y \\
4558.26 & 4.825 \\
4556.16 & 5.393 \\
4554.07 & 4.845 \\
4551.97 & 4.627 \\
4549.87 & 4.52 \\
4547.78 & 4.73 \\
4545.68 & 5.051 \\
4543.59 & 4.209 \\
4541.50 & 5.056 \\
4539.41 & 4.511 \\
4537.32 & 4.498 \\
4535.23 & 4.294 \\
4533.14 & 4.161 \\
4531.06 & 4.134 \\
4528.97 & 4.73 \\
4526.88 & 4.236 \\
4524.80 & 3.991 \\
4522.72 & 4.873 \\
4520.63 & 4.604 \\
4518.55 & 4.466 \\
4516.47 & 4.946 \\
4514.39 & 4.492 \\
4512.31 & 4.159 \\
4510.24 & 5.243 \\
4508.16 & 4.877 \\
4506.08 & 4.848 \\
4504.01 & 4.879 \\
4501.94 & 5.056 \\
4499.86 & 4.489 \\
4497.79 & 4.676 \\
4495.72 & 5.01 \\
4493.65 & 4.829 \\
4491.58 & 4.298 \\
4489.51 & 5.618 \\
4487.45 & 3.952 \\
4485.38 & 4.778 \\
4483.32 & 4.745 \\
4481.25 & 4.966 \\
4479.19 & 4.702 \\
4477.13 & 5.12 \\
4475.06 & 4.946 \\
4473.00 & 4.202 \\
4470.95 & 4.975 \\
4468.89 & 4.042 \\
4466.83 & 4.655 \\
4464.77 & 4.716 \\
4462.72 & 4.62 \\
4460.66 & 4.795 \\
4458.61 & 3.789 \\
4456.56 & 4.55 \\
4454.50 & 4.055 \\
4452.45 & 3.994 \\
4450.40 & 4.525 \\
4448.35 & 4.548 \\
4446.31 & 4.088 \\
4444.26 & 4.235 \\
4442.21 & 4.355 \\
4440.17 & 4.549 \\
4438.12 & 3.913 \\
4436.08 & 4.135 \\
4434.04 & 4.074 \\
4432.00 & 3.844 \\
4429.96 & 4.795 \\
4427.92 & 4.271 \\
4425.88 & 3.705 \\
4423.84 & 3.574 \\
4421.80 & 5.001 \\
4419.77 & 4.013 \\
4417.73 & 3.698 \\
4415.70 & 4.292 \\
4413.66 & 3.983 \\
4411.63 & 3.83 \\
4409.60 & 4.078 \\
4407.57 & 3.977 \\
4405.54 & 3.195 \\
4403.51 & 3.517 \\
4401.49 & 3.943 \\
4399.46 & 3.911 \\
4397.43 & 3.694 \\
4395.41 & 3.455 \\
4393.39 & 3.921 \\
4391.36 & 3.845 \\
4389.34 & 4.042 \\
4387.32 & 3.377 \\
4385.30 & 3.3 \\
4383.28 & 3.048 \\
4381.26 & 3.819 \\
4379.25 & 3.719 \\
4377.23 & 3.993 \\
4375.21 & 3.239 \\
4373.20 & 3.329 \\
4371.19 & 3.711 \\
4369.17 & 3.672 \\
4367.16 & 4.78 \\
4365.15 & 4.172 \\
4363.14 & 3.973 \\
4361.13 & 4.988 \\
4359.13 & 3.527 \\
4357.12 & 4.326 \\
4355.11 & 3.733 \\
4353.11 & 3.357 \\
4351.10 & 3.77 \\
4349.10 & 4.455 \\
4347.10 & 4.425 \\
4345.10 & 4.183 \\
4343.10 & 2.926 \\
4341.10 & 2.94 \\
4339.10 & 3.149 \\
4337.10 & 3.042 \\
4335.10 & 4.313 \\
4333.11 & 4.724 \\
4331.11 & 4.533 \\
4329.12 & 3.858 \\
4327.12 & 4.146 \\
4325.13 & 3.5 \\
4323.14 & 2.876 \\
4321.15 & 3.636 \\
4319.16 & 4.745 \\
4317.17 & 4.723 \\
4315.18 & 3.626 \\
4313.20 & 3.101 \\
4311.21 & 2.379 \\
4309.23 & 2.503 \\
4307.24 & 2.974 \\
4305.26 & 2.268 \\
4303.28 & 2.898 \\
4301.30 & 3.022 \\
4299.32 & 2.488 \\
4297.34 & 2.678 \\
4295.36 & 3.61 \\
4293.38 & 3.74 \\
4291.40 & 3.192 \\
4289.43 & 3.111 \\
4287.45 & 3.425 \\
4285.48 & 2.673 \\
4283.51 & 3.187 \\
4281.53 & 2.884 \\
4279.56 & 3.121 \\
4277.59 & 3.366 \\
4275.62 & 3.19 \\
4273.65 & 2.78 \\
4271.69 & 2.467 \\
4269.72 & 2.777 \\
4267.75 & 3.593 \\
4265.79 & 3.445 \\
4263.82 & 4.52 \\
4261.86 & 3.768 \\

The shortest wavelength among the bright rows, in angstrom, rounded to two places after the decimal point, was 4499.86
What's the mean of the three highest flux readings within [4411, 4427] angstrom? 4.4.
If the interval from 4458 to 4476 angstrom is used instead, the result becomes 4.9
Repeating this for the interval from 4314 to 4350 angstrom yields 4.7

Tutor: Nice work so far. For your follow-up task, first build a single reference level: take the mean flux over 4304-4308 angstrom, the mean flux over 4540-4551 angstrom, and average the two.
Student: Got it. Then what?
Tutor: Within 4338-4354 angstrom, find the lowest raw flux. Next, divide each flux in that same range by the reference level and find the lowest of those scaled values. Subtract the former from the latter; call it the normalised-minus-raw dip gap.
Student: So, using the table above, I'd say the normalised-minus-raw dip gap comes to -2.1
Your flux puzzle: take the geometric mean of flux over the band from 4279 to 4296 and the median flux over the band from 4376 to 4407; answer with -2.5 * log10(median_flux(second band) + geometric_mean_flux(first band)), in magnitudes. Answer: -2.10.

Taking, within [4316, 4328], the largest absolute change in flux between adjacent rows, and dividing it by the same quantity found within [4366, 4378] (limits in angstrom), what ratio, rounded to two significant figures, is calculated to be 1.0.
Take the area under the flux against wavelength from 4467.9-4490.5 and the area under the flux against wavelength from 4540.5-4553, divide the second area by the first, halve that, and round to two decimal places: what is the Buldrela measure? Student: 0.27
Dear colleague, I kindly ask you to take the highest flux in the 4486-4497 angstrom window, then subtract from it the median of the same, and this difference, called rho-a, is 0.8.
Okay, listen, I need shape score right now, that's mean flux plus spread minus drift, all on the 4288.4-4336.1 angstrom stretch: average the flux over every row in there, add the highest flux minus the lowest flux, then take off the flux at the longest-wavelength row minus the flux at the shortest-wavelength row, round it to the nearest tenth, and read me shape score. 4.7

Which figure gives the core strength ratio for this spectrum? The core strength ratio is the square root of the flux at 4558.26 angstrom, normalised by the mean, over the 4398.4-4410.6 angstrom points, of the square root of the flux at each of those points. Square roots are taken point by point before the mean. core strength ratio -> 1.13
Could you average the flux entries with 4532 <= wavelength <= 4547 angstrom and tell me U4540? 4.5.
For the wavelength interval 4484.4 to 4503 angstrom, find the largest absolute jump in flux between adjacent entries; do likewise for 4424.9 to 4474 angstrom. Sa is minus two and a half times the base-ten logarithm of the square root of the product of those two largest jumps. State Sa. -0.3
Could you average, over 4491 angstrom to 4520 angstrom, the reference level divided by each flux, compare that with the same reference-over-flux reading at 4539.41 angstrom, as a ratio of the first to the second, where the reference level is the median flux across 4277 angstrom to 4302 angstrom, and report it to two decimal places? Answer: 0.96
